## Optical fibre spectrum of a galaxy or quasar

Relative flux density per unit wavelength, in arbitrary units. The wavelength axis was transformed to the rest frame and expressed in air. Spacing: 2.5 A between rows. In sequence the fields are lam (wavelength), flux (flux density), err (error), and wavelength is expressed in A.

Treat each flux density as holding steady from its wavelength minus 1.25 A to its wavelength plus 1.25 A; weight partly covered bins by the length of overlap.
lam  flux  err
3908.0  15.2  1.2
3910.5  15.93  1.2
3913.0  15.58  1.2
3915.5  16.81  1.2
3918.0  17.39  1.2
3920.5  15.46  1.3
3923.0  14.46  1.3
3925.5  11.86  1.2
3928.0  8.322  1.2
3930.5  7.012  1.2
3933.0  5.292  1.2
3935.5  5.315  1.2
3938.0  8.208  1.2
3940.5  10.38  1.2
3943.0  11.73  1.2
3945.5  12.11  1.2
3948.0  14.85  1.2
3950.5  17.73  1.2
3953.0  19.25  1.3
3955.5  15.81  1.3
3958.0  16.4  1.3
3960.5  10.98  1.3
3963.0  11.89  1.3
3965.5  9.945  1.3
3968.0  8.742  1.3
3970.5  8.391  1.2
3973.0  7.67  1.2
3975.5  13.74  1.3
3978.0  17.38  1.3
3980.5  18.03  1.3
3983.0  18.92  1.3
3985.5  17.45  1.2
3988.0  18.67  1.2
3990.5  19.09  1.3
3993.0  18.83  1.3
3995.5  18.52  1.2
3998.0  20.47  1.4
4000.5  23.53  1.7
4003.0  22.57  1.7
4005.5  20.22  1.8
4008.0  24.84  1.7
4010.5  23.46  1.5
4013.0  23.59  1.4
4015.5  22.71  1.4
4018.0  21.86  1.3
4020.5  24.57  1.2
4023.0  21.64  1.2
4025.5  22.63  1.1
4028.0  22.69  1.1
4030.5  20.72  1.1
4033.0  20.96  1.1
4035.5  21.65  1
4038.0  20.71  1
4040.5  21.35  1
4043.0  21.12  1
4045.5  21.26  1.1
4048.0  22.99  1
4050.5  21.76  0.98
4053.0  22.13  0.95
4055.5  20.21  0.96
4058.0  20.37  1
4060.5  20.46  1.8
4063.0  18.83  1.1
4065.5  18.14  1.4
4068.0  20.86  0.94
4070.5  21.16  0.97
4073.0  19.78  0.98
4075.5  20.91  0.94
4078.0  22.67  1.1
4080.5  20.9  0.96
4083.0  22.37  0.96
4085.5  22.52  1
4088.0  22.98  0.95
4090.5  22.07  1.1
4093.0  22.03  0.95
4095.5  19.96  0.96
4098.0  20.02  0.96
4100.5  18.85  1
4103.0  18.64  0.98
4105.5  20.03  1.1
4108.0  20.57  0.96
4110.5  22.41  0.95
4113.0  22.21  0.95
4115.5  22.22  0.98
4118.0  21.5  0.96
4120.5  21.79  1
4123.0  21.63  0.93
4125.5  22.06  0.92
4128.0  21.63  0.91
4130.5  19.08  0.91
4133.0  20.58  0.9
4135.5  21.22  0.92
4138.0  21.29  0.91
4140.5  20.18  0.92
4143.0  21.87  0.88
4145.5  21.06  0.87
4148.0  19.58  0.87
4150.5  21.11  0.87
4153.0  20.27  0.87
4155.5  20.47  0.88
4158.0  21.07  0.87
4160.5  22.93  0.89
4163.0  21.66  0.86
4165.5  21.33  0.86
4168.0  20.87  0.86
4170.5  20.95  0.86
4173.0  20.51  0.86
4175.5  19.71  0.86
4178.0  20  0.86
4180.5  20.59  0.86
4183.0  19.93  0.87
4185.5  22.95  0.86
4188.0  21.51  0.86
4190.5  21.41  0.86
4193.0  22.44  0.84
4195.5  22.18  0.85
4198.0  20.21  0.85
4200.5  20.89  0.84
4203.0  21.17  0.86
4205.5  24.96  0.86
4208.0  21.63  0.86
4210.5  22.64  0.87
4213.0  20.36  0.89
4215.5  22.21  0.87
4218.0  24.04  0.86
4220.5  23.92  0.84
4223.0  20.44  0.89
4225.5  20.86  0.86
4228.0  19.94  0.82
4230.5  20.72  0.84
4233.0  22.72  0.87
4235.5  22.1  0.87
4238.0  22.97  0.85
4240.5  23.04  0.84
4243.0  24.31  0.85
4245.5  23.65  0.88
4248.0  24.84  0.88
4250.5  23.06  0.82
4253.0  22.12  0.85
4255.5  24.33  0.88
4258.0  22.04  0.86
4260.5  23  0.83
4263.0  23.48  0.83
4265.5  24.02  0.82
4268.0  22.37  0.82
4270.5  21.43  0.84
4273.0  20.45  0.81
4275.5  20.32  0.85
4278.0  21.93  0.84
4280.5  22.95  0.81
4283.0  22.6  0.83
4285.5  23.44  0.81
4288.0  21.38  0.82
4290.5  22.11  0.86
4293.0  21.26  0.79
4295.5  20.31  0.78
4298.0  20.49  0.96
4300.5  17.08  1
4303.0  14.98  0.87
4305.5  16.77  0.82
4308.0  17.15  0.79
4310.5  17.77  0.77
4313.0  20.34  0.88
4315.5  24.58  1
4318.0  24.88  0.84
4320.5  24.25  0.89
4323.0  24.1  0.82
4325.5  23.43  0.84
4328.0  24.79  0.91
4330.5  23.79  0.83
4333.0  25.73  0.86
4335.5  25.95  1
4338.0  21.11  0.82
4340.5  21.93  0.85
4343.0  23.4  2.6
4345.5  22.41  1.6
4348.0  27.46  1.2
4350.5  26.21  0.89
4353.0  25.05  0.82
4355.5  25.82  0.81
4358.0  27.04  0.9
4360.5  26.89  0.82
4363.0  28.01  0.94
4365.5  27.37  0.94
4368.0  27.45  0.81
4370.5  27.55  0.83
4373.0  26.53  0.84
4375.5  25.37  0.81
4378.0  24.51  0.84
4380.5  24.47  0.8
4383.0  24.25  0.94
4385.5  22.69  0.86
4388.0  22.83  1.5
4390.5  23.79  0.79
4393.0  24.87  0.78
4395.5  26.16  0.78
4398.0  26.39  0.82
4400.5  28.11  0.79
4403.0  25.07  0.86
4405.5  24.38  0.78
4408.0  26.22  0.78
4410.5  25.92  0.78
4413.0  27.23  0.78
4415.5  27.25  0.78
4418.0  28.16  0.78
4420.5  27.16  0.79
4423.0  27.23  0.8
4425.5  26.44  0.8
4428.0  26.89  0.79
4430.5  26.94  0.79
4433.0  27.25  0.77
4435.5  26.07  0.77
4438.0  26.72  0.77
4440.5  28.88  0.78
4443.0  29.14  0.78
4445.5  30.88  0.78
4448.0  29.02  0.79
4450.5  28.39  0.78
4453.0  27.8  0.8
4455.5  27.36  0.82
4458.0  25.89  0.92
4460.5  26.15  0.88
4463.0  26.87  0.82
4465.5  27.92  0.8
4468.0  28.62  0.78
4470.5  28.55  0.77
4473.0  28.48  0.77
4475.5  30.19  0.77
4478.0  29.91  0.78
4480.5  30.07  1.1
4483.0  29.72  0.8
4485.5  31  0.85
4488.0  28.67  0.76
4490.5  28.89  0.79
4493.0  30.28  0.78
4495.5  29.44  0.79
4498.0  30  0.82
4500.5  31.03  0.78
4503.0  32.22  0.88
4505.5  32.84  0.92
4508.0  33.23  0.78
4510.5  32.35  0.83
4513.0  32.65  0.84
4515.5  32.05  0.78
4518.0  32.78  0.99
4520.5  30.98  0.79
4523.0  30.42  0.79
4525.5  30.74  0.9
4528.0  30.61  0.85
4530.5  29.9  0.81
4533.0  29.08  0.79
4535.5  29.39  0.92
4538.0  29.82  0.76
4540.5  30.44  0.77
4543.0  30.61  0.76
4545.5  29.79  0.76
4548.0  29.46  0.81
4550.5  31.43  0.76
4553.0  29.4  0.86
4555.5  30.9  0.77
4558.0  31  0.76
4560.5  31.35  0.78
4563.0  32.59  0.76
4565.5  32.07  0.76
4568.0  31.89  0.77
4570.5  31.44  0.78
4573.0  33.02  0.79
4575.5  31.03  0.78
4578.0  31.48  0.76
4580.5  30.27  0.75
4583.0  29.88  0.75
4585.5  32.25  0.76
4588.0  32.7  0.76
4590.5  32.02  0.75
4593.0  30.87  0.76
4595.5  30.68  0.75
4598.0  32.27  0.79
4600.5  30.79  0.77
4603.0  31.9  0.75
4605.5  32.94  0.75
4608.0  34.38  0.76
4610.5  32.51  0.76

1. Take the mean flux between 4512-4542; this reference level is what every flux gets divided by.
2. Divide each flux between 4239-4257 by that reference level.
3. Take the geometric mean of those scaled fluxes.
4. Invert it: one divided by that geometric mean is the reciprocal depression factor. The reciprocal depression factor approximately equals 1.30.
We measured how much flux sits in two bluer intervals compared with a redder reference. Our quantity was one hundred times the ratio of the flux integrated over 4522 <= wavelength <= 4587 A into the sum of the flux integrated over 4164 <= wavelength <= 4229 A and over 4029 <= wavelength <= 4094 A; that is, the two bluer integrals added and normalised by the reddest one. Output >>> 139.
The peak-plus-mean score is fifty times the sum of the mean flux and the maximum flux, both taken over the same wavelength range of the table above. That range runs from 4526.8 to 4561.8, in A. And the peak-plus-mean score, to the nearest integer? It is 3083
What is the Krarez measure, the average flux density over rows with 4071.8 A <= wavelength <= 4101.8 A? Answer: 21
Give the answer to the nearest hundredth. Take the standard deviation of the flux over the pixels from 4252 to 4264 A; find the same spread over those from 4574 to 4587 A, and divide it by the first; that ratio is 0.98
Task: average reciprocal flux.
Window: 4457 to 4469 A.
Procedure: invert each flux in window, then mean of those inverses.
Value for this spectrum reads 0.0370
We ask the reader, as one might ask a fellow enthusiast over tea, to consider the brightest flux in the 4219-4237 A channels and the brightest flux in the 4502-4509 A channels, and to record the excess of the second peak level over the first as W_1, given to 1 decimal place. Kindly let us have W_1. 9.3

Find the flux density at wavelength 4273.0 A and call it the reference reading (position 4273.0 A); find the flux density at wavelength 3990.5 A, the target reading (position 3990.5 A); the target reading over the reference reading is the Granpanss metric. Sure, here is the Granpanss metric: 0.93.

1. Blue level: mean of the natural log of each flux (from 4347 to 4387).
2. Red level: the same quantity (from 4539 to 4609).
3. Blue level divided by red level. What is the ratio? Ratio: 0.95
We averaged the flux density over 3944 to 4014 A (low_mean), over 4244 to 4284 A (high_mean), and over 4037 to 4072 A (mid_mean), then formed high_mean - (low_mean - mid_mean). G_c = 27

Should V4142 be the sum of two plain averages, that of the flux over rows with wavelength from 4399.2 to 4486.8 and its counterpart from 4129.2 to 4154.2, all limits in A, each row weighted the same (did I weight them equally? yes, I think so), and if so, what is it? 48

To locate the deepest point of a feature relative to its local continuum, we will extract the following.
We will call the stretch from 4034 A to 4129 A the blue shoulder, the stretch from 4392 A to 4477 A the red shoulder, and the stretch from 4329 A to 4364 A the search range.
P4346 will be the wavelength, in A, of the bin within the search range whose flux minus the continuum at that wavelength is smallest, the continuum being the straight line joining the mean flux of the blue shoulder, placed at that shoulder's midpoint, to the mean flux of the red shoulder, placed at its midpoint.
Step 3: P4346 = 4338.0 A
